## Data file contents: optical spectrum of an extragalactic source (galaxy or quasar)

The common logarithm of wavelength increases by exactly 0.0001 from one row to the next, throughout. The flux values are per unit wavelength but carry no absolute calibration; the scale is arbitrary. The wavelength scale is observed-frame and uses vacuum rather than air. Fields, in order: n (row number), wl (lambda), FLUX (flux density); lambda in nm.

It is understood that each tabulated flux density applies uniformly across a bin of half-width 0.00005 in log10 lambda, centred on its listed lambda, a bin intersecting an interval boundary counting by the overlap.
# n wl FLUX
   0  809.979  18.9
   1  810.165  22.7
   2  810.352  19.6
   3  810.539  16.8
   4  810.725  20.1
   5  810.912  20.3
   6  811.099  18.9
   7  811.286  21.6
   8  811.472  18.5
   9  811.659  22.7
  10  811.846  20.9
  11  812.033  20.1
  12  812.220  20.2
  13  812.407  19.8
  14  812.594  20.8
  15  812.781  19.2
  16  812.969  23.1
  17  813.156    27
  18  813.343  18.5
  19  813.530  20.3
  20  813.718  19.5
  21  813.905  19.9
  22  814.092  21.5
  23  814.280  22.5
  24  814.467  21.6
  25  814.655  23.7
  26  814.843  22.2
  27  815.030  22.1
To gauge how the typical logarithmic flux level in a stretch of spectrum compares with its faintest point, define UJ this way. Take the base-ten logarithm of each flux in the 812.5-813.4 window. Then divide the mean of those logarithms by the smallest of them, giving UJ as 1.05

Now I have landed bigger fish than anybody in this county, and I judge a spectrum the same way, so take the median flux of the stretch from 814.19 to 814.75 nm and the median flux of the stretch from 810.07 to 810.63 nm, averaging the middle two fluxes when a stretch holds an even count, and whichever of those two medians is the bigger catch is 22.5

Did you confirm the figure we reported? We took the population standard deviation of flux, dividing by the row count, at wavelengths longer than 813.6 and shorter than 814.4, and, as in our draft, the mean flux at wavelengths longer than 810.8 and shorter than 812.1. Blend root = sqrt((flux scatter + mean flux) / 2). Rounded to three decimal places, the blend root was 3.289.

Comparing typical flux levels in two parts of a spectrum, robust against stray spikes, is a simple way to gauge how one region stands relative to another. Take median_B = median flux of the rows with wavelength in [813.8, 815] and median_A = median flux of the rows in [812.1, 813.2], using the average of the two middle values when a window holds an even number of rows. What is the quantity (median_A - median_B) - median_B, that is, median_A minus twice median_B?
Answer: -23.3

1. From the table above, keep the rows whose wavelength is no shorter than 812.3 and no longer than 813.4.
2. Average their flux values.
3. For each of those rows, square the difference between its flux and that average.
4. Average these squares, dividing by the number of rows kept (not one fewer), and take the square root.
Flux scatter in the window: 2.9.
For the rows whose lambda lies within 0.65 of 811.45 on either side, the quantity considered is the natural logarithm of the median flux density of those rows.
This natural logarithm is 3.01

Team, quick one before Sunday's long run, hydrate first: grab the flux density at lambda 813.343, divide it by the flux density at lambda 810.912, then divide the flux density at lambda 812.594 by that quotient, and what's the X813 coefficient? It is 22.8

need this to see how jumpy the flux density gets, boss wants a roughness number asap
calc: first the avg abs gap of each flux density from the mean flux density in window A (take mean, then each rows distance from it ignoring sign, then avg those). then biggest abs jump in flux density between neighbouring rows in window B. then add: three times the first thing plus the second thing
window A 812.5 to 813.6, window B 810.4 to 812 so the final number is 11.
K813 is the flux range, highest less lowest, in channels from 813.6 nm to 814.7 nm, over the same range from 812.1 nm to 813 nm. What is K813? 1.1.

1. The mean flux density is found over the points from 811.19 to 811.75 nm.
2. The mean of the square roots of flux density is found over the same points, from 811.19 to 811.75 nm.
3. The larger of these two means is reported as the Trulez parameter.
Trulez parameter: 20.9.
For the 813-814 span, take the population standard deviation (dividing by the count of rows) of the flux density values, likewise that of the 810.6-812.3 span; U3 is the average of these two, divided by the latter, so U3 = 1.8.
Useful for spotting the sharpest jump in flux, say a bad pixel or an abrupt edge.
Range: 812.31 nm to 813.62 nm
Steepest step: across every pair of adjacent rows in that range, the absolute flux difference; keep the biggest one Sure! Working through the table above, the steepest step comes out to 8.5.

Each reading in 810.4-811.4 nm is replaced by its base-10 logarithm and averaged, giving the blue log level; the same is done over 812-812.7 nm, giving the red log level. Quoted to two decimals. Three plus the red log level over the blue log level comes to 4.01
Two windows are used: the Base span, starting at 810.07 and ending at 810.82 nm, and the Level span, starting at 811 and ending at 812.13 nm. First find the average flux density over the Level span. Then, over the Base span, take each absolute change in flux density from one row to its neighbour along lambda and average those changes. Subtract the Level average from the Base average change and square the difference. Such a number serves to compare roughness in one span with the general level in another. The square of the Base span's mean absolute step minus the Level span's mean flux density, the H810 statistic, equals 302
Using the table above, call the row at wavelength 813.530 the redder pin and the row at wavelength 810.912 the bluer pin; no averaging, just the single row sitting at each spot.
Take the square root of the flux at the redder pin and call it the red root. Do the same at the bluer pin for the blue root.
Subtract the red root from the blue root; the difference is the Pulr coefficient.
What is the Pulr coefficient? 0.00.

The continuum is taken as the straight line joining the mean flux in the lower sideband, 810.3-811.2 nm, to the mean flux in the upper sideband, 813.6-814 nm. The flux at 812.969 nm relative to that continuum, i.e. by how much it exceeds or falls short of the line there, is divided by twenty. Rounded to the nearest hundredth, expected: 0.18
